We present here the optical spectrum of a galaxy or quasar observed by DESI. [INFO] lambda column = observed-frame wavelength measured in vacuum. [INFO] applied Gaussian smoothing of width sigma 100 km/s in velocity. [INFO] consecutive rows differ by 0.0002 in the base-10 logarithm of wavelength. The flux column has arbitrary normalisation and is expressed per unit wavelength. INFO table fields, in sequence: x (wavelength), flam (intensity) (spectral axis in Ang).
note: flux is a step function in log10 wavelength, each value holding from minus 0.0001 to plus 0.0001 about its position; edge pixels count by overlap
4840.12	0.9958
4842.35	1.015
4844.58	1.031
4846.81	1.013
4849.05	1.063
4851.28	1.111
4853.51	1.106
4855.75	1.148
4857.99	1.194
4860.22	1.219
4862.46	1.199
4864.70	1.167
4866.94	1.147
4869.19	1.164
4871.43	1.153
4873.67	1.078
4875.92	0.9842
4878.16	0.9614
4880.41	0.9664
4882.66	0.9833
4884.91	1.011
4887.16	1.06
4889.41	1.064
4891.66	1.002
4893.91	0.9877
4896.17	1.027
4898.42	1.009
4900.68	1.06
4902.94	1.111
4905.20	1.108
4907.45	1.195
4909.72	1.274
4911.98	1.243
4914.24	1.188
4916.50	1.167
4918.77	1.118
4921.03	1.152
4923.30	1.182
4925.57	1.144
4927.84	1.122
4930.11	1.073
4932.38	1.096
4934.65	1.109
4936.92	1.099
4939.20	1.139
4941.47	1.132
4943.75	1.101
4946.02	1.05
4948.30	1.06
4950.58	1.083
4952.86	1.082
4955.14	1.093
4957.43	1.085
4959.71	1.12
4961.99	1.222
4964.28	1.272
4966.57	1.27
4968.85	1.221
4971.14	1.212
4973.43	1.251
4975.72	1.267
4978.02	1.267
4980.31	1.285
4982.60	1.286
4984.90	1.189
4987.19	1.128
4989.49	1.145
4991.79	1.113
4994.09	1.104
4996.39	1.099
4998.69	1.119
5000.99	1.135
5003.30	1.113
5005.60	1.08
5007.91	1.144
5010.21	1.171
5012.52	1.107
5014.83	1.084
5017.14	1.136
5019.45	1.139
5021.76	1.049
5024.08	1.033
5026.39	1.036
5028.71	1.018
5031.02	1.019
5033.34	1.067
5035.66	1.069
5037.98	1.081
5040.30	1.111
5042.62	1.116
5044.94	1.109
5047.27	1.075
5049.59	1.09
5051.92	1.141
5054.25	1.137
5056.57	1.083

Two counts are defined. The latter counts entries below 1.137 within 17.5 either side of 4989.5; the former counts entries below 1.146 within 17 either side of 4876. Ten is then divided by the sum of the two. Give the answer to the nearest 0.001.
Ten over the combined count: 0.588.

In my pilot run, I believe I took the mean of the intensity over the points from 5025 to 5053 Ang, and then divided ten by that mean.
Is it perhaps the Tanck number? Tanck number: 9.3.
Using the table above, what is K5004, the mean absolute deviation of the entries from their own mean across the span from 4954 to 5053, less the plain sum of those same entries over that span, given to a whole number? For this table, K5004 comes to -49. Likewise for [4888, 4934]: -22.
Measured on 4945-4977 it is -16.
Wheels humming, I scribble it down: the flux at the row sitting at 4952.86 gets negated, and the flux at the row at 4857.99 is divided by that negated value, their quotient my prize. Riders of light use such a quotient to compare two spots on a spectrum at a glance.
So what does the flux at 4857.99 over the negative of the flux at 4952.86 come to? -1.10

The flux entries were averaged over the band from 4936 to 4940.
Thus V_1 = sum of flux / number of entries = 1.12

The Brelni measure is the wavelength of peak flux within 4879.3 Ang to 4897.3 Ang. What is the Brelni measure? 4889.41 Ang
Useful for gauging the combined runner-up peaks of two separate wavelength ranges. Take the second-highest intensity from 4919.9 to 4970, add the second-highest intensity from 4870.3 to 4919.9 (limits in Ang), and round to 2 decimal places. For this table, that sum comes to 2.51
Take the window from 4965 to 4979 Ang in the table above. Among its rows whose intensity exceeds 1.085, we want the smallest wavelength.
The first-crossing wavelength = 4966.57 Ang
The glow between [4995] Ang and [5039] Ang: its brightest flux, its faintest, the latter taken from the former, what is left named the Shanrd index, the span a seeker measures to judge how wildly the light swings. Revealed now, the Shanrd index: 0.15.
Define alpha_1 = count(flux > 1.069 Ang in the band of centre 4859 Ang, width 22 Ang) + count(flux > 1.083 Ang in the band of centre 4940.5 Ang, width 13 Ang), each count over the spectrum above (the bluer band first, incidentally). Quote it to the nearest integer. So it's 14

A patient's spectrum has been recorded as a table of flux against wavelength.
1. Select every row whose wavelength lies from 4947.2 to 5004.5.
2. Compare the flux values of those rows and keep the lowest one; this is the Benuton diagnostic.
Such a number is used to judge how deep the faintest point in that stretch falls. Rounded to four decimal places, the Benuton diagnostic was 1.0600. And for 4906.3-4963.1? 1.0500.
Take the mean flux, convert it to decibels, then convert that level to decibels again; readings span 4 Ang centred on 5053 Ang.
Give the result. -2.5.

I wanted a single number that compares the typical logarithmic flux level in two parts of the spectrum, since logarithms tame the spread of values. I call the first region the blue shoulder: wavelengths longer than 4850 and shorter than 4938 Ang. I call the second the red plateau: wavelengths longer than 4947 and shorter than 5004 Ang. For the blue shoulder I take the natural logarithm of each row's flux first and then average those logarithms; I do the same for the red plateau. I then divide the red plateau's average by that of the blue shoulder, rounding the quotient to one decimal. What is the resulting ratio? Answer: 1.6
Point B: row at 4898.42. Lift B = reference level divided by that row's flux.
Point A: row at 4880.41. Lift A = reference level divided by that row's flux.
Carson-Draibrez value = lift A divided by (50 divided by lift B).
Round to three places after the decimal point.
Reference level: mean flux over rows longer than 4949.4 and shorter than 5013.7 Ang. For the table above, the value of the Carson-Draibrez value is 0.028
